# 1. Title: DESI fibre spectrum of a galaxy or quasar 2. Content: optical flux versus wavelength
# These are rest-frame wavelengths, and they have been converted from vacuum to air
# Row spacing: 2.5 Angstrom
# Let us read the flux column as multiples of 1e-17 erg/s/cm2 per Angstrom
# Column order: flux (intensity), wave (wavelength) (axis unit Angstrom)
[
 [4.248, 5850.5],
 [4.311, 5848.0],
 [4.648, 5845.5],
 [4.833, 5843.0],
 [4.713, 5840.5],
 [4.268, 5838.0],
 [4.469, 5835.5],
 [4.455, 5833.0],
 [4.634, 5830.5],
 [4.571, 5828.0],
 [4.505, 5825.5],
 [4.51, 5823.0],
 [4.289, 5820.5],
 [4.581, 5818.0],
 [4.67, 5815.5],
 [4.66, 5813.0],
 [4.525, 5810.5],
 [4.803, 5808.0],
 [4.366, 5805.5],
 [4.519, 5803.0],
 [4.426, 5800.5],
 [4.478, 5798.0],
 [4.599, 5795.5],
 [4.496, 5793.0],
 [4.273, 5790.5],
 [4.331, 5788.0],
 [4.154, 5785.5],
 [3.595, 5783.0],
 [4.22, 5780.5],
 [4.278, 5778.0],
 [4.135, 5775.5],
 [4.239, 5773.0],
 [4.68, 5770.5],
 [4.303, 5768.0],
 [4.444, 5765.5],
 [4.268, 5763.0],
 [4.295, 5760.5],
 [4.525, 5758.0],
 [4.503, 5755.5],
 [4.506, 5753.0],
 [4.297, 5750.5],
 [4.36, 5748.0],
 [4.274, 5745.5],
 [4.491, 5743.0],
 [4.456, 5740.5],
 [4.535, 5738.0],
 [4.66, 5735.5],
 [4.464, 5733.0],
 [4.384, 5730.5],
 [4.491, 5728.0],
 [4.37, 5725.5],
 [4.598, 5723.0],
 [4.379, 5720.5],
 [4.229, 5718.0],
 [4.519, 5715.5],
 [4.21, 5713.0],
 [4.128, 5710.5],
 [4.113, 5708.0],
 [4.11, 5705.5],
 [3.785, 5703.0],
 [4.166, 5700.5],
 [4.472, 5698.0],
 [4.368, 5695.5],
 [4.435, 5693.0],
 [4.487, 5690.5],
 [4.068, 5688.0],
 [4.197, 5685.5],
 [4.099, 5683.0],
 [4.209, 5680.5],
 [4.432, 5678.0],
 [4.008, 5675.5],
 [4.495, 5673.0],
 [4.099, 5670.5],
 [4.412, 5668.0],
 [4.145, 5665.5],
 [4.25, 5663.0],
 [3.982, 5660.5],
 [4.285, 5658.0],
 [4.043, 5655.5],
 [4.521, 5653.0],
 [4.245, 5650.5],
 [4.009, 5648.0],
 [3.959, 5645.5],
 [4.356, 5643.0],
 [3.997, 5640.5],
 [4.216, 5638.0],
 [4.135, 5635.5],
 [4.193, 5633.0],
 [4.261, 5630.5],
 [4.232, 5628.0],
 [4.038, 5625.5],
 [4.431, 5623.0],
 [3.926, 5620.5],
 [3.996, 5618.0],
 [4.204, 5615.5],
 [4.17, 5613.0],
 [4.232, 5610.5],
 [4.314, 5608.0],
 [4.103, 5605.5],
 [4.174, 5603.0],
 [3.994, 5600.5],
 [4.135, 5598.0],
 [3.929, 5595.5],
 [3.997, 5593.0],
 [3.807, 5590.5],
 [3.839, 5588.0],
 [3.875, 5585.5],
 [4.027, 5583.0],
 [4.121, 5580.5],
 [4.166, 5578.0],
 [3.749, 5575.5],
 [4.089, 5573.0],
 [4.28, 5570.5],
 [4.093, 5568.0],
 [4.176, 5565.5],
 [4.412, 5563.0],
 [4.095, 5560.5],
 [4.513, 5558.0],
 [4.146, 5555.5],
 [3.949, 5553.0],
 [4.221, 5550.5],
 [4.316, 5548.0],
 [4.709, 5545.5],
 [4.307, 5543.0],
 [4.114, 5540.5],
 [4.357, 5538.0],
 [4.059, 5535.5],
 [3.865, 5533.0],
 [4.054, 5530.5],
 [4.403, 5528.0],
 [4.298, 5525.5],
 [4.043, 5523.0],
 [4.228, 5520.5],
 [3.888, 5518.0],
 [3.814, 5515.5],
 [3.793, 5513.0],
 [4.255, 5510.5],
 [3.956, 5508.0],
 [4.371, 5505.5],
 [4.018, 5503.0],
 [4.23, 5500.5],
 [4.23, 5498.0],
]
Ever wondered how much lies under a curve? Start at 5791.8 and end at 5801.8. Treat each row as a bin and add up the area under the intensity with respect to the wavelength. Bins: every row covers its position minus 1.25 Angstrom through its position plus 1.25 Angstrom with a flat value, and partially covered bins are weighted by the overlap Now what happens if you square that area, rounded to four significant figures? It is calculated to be 2025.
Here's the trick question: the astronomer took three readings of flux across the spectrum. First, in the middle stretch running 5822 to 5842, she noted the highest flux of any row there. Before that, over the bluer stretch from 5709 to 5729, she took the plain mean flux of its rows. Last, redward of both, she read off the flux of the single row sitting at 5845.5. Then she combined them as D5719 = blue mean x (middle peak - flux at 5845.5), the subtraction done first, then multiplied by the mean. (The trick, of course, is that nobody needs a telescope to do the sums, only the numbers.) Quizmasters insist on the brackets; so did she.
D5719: 0.3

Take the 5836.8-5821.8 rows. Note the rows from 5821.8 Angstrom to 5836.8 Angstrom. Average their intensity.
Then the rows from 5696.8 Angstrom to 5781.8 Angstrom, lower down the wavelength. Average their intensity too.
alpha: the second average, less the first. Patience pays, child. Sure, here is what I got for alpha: -0.17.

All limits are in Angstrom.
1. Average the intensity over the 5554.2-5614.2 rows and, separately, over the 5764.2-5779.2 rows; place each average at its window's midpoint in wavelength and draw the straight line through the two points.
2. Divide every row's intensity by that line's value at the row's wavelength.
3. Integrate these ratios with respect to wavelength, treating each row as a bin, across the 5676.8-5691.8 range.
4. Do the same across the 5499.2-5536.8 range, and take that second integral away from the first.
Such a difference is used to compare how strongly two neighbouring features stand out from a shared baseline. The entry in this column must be -23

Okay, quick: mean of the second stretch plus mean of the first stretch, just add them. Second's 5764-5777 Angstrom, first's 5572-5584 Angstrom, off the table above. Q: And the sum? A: 8.39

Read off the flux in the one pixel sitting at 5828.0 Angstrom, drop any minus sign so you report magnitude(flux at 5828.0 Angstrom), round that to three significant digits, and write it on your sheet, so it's 4.57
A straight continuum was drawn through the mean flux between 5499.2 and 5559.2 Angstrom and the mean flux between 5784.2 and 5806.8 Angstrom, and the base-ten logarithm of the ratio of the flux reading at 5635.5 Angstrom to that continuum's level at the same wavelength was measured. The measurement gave -0.013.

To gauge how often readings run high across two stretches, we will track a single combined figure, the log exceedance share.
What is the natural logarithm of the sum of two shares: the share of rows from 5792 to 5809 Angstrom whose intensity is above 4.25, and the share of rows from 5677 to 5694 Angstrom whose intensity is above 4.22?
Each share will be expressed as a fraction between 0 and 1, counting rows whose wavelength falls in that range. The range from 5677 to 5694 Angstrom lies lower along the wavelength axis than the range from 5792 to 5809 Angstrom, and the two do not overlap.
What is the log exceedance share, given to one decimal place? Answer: 0.4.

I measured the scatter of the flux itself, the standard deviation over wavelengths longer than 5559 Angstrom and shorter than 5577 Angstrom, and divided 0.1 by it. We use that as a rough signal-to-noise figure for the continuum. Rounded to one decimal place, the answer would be 0.5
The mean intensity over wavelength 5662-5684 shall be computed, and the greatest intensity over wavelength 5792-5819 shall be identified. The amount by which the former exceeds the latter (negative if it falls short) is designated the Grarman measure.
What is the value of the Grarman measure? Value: -0.56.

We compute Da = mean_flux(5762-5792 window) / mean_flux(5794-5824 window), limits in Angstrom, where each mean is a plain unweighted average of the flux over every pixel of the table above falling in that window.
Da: 0.936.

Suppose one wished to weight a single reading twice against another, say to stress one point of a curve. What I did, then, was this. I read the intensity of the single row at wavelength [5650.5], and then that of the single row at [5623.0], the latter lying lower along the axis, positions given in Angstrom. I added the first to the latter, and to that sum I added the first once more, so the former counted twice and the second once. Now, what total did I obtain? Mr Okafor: 12.9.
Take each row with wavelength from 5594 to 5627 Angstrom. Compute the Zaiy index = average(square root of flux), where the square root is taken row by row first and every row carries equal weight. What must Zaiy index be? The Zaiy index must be 2.03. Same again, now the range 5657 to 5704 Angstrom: 2.06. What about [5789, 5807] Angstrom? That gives 2.11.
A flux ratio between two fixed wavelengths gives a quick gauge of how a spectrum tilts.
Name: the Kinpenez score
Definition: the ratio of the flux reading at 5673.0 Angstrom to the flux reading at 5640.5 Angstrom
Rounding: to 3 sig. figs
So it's 1.12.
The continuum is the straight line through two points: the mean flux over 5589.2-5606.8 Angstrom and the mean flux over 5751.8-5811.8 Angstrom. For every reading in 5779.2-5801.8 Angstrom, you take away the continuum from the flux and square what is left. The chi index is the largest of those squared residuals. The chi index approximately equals 0.61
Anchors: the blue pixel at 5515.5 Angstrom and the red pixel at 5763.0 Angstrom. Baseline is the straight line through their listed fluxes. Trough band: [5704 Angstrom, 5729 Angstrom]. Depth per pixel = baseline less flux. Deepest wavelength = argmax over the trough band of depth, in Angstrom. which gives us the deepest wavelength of 5708.0 Angstrom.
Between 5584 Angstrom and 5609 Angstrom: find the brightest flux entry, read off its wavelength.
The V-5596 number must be 5608.0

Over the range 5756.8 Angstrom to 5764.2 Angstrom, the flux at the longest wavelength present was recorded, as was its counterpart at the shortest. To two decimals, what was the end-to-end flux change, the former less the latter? -0.26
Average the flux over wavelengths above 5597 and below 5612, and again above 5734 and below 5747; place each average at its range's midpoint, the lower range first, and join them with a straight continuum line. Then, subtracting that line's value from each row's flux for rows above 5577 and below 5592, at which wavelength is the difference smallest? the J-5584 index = 5590.5 Angstrom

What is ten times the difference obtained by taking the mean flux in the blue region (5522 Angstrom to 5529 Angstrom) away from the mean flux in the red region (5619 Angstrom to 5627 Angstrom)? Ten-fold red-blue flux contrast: -1.2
